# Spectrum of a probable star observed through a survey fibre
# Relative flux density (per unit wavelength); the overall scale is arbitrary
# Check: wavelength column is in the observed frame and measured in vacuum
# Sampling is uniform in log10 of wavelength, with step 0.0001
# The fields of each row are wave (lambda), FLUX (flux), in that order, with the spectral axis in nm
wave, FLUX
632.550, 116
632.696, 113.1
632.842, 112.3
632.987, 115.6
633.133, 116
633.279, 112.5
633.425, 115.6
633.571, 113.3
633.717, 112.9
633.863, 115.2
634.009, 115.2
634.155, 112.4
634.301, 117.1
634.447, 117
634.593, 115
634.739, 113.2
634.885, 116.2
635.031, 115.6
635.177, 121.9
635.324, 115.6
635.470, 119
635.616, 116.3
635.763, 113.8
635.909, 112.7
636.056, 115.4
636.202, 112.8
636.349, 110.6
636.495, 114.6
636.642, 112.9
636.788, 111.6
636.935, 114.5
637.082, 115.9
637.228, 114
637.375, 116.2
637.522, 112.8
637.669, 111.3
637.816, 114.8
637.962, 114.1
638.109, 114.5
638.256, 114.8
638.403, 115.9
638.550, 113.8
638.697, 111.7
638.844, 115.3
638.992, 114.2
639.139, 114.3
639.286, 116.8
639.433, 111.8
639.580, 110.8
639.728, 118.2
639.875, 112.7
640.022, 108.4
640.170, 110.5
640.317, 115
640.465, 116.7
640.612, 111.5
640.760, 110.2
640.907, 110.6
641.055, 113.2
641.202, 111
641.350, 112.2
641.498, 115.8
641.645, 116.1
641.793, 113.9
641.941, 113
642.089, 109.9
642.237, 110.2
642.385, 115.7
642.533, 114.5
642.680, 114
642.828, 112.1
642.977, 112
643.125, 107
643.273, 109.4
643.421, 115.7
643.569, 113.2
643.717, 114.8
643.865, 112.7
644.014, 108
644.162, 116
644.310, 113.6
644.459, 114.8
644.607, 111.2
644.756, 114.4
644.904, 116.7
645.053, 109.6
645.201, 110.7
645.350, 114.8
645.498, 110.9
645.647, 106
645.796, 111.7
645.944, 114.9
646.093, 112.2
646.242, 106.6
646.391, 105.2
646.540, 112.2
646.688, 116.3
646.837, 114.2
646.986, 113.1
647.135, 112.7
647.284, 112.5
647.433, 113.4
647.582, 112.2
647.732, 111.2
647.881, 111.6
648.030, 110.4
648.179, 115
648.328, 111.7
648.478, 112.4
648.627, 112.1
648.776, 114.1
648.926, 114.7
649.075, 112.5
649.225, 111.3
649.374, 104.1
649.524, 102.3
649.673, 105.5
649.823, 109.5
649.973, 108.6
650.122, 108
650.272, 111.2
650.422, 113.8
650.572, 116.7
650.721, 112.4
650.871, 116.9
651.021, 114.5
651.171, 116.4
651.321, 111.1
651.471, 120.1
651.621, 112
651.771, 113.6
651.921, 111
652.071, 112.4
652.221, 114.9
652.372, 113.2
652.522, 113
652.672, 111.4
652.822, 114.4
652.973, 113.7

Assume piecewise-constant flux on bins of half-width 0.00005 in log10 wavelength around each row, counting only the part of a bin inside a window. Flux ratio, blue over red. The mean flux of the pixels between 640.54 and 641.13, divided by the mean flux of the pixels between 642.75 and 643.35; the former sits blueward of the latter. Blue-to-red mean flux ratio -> 1.01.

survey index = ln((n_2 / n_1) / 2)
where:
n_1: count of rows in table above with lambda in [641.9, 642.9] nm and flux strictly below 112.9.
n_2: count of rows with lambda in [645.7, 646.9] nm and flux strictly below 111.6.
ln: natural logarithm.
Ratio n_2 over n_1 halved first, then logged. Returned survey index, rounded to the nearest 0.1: -1.1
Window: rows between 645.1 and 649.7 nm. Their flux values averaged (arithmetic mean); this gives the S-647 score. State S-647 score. 111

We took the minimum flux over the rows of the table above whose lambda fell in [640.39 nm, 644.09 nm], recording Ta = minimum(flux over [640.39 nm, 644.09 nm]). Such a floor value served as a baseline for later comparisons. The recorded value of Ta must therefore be 107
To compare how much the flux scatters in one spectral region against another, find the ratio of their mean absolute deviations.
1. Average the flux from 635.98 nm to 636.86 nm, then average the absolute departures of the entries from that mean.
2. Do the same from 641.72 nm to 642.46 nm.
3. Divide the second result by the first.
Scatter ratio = 1.5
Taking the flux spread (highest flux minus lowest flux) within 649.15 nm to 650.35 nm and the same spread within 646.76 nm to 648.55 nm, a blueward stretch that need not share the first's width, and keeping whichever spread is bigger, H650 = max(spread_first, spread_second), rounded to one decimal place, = 9.0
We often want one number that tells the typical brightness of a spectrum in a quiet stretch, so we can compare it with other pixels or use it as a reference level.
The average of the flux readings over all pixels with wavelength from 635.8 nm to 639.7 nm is 114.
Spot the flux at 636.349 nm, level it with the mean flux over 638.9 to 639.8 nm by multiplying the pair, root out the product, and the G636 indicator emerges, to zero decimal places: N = 112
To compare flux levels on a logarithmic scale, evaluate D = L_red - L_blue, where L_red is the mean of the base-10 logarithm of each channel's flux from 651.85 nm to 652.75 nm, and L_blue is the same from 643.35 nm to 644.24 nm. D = -0.003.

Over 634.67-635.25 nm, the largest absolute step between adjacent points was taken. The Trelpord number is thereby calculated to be 6.3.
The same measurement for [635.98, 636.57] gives 4.0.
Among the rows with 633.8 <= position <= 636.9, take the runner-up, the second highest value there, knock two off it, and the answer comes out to 117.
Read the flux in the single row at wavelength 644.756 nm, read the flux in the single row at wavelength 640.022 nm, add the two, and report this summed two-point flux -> 222.8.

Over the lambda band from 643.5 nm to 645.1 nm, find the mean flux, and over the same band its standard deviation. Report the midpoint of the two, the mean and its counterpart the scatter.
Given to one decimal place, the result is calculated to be 57.9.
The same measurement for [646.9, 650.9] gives 57.4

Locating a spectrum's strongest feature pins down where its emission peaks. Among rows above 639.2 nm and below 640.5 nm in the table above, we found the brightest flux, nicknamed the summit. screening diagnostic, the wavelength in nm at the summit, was 639.728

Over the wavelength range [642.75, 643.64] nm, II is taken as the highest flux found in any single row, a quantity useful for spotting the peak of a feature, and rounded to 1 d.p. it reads 115.7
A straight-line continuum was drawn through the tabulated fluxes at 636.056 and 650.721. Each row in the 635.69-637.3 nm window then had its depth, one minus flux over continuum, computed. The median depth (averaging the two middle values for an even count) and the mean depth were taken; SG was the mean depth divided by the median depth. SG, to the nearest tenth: 1.1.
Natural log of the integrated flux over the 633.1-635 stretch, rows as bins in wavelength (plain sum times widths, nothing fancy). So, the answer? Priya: 5.38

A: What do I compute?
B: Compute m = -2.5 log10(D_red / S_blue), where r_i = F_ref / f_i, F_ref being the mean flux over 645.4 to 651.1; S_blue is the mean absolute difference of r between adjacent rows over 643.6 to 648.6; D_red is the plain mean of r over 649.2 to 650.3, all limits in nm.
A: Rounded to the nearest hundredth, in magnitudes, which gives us -3.98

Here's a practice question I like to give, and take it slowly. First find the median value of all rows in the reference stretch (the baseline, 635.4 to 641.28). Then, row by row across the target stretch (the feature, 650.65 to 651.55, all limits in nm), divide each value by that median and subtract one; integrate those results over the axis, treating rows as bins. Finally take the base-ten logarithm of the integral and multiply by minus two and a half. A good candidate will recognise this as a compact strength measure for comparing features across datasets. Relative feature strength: 4.9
